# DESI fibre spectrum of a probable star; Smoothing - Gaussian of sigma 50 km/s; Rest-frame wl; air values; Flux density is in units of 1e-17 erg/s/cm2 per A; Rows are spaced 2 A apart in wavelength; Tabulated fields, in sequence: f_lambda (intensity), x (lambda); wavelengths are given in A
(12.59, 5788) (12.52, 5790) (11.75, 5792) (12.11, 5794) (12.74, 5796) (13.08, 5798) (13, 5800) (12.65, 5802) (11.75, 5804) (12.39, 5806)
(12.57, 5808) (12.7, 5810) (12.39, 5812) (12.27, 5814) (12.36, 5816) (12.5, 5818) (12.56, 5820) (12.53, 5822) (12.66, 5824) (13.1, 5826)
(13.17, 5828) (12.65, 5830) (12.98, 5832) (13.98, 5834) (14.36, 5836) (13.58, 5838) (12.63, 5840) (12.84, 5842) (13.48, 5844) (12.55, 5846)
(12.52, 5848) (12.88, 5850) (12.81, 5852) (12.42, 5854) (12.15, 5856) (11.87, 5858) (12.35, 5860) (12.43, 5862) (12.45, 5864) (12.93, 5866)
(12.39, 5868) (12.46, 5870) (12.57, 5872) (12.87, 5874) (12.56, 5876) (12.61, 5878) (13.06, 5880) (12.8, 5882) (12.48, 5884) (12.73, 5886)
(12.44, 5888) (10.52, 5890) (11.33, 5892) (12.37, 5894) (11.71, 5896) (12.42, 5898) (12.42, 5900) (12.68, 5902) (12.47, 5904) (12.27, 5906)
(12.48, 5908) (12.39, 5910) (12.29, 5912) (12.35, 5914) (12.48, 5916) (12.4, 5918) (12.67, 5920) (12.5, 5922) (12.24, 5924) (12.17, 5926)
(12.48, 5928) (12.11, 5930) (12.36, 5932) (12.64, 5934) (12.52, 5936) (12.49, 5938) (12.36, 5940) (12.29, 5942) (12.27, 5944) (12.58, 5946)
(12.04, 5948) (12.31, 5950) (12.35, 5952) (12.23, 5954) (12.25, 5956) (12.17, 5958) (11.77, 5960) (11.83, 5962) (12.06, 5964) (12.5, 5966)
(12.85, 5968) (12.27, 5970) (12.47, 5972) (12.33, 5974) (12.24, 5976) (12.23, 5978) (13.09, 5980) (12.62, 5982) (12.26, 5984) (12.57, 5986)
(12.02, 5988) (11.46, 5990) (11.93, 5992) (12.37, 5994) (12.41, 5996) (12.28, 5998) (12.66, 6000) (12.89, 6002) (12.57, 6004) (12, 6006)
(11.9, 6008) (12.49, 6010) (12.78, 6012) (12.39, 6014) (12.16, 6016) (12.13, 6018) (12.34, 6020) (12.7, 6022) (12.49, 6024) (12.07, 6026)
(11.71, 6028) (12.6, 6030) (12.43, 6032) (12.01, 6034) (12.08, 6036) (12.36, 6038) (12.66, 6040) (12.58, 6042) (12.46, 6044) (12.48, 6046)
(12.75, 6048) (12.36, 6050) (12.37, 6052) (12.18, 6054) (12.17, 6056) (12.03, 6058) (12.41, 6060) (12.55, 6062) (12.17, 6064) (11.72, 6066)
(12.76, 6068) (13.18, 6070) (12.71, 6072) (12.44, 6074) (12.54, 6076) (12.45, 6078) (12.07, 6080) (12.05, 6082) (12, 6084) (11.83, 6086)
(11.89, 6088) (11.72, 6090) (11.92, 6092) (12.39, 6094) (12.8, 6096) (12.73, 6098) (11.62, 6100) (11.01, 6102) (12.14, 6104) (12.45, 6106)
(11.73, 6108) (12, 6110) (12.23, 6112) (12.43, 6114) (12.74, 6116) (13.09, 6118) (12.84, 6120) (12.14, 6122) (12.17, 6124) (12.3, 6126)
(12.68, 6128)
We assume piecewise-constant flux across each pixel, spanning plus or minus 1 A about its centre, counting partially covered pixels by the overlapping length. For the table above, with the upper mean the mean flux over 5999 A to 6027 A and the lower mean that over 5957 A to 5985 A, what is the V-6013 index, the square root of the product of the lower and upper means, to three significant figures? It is 12.4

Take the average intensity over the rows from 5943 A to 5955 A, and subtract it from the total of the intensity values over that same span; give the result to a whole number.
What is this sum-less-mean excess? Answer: 61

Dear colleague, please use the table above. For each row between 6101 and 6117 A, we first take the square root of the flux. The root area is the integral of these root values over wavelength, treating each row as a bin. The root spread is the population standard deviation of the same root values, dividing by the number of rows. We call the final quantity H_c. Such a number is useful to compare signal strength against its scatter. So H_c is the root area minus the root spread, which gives 55.6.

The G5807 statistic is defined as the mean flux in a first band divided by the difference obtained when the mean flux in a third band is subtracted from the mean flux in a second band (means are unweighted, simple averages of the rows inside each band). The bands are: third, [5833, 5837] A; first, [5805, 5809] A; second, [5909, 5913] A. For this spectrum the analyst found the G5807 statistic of -7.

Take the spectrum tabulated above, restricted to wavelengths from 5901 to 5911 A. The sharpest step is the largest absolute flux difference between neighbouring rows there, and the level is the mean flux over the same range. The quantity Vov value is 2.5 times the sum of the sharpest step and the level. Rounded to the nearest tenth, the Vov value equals 31.7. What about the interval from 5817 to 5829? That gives 33.0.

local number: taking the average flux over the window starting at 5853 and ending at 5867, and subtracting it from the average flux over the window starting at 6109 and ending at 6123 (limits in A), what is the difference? 0.12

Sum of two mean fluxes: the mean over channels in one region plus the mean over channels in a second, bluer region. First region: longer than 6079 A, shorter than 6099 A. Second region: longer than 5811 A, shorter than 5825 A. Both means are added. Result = 24.6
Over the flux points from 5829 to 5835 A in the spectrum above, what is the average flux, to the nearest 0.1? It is 13.2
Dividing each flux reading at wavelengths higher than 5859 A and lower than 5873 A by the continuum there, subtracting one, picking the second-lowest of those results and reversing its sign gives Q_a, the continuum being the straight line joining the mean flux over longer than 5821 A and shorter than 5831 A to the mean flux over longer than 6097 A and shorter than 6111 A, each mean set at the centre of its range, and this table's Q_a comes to 0.024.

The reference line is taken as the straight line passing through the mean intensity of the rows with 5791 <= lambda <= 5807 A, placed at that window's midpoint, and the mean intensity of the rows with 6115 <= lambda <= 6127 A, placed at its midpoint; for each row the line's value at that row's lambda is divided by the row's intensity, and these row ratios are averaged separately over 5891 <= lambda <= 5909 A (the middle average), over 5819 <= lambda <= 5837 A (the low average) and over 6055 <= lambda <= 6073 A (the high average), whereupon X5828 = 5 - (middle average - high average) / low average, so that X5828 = 4.99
